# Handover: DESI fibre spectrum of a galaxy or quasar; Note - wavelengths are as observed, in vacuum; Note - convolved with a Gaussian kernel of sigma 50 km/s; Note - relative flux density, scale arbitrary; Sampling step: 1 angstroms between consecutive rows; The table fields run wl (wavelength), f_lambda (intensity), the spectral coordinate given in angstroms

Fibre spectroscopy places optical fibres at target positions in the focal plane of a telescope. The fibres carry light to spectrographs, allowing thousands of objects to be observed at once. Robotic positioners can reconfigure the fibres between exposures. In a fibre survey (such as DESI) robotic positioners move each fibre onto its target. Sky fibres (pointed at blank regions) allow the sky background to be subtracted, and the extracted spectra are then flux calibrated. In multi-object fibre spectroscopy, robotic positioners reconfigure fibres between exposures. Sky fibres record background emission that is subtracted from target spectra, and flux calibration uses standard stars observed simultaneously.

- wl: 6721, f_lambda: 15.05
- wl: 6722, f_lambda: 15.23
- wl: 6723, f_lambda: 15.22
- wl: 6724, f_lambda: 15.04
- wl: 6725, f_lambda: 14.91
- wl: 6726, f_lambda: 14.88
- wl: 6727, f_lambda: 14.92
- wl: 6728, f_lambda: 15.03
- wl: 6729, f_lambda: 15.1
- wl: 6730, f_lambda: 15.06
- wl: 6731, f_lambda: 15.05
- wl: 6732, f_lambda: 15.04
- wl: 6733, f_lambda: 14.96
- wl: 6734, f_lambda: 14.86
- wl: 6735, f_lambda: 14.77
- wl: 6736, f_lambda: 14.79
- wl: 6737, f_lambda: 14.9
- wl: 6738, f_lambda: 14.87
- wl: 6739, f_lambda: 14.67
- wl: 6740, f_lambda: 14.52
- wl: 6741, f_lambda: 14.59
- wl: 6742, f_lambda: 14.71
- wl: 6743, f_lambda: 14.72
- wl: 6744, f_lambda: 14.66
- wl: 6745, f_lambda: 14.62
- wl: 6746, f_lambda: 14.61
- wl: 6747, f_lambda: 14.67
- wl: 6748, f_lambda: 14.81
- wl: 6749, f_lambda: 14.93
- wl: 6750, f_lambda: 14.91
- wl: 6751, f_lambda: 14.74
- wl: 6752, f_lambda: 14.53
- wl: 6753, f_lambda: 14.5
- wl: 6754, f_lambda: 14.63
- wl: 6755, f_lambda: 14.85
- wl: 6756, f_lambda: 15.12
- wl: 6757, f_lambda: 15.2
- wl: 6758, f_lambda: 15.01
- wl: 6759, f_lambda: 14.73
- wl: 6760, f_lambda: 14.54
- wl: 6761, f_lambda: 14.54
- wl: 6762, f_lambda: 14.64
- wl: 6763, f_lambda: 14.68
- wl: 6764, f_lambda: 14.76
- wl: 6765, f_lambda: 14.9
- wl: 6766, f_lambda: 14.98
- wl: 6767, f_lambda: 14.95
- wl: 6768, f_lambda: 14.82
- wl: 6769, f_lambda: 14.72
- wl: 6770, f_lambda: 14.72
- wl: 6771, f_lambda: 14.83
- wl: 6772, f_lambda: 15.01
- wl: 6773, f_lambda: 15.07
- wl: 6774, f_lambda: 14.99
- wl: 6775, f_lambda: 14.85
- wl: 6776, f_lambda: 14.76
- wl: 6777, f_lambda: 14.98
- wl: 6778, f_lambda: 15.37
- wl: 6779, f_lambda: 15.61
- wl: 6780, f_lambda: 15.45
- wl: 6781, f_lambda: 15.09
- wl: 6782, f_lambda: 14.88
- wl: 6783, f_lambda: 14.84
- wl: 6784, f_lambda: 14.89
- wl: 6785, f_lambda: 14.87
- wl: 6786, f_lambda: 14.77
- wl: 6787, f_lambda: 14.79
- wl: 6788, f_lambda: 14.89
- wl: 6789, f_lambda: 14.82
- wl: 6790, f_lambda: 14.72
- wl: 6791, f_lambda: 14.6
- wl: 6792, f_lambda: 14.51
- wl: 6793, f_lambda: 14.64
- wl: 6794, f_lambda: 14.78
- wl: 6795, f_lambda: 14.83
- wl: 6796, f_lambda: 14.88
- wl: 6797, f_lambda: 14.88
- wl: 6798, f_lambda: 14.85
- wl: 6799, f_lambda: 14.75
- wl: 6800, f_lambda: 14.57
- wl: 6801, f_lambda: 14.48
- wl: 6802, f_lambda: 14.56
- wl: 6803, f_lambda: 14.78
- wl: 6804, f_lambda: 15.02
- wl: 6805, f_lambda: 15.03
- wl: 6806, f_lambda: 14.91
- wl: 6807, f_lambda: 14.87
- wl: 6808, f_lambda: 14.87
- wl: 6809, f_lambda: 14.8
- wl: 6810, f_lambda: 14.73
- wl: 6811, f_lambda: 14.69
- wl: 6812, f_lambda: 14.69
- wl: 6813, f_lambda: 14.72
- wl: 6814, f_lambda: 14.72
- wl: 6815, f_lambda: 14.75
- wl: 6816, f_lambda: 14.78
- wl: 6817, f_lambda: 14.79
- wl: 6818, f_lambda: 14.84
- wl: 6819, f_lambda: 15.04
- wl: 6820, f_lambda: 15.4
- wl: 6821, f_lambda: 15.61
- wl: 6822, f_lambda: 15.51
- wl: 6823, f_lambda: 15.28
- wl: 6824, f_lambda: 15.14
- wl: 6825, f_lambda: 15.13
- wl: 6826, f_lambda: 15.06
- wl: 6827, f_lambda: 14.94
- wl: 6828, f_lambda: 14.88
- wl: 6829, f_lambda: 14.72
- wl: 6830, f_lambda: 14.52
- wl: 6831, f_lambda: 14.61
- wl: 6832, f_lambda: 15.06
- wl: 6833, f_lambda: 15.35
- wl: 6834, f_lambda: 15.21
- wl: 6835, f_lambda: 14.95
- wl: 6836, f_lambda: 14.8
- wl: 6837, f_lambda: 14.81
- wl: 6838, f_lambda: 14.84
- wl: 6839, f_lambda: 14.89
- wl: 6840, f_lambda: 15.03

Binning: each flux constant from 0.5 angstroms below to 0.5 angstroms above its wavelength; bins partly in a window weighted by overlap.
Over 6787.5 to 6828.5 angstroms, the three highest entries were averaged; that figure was 15.5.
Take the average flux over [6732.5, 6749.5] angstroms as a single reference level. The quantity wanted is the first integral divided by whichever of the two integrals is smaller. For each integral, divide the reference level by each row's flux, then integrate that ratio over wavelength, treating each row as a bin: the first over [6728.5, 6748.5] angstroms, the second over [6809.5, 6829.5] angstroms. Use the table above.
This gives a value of 1.01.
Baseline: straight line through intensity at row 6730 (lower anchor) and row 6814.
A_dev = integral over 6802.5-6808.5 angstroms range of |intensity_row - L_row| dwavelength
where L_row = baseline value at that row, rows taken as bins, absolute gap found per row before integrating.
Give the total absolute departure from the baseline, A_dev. 1.0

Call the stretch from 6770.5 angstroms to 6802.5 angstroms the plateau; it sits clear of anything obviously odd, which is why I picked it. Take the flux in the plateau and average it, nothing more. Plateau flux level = 14.9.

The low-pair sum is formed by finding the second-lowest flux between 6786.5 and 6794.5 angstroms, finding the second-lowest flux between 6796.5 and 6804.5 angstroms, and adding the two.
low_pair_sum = 29.2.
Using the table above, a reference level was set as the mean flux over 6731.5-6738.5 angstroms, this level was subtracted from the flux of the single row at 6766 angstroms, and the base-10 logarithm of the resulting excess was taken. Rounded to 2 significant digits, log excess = -1.0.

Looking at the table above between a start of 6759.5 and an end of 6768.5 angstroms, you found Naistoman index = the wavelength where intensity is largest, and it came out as 6766 angstroms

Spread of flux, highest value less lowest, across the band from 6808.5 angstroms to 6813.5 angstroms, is 0.11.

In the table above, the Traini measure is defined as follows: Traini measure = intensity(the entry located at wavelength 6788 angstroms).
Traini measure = 14.89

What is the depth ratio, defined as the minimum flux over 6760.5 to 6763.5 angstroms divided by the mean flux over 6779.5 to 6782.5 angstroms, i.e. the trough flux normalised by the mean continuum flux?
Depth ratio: 0.960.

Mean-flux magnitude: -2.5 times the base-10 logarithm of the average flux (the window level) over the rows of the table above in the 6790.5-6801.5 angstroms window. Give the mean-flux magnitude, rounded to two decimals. -2.92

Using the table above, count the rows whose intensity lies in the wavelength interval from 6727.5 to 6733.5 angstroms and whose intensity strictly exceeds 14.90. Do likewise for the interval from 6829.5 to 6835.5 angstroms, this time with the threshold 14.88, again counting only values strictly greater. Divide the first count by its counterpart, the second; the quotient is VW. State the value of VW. 1.5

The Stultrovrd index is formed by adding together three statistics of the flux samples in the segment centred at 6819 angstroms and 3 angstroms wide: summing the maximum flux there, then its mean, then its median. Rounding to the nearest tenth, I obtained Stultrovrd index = 45.5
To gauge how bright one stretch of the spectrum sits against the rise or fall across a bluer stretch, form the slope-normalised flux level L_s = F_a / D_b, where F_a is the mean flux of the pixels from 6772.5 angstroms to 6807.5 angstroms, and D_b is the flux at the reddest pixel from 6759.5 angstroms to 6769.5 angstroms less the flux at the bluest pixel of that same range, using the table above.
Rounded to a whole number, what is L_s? 83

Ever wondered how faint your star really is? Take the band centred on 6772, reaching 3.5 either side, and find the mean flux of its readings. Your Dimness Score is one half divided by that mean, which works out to 0.0336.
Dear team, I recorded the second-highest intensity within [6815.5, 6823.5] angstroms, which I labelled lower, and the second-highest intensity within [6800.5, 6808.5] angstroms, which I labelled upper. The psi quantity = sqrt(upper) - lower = -11.6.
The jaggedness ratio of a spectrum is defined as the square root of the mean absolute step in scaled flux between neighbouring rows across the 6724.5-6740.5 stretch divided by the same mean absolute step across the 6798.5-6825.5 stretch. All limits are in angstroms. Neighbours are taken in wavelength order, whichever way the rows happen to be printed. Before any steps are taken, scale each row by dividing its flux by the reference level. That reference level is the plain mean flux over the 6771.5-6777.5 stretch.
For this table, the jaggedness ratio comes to 0.86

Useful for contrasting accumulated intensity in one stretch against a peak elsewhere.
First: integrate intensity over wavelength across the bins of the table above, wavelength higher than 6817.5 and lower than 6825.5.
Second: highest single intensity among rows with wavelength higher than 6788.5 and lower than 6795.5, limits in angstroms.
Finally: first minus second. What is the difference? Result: 107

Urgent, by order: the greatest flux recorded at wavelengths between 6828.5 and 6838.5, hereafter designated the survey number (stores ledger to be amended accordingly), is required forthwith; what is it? 15.35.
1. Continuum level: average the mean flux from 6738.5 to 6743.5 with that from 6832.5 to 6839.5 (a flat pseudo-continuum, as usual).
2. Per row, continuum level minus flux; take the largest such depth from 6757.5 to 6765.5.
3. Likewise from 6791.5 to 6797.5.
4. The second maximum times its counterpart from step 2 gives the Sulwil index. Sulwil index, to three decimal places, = 0.081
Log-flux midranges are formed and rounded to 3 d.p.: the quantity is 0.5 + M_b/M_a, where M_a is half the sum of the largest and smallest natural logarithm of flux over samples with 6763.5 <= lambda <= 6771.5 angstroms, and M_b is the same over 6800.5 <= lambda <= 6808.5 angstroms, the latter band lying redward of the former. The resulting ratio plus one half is 1.498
